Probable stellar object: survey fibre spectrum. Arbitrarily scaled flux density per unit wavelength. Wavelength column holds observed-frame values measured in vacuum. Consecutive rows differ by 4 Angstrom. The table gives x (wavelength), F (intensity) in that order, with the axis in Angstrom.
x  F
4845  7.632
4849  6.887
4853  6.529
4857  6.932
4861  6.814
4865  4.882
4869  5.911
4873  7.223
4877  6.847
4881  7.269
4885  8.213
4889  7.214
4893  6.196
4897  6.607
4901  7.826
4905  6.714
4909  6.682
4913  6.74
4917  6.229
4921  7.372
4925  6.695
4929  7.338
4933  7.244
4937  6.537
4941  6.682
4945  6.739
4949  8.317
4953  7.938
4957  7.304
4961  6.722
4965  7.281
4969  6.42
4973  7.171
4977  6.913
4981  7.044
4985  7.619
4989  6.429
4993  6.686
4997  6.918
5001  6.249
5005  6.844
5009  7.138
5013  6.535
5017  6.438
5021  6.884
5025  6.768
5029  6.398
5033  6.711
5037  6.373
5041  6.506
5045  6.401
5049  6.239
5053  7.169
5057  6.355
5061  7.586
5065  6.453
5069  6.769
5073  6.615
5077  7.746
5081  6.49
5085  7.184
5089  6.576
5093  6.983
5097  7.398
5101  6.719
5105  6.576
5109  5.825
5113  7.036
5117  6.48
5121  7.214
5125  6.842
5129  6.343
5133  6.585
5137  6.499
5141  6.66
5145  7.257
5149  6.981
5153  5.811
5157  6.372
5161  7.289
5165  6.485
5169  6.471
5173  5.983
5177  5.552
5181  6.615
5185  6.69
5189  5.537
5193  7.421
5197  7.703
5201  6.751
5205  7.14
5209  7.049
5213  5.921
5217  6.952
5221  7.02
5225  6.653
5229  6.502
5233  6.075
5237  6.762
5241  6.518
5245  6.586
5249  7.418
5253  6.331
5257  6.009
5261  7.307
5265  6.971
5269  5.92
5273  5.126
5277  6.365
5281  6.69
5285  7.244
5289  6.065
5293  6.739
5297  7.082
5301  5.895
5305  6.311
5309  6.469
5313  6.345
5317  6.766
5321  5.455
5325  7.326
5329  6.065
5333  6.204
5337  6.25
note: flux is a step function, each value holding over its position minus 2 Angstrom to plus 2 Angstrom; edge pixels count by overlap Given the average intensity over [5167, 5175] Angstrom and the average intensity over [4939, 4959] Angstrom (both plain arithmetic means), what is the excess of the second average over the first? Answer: 1.2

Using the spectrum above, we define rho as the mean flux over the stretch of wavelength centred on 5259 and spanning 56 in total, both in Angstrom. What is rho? 6.52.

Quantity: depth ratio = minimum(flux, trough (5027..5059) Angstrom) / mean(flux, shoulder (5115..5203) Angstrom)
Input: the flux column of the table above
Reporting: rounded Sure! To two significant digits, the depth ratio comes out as 0.94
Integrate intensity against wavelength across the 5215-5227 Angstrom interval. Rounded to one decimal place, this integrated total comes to 82.5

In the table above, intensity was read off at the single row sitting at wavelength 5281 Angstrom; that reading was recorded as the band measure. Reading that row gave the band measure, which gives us 6.69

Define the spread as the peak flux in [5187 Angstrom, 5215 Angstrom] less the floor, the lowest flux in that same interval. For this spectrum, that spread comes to 2.17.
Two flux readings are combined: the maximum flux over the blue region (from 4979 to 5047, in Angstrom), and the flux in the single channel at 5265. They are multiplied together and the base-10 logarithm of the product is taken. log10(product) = 1.73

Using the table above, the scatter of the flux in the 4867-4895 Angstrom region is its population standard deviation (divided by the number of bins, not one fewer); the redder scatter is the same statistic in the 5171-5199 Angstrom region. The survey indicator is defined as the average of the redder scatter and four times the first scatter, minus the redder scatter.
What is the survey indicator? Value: 1.0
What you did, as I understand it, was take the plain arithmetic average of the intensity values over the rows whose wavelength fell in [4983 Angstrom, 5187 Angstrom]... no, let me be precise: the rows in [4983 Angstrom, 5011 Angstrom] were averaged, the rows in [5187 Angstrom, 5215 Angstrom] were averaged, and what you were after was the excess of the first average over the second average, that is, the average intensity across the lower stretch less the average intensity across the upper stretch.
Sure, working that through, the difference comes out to 0.1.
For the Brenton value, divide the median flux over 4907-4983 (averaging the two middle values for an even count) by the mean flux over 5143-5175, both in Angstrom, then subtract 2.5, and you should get -1.45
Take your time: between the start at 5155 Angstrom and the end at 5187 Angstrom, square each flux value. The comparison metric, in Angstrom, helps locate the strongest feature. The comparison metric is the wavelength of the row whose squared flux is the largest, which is 5161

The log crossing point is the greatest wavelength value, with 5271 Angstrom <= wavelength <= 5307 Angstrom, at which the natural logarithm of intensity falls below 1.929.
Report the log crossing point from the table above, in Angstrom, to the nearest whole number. 5305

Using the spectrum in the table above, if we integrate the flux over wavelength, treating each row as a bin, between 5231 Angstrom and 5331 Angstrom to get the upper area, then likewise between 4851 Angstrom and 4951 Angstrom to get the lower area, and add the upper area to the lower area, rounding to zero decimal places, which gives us 1334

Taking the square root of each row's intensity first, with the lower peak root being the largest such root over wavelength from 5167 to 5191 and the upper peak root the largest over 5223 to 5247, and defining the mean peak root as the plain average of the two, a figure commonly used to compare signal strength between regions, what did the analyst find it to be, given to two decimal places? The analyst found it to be 2.59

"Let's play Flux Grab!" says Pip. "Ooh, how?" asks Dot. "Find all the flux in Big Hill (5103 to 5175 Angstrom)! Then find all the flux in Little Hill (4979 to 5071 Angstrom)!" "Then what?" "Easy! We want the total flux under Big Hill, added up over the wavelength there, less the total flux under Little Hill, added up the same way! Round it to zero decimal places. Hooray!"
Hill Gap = -143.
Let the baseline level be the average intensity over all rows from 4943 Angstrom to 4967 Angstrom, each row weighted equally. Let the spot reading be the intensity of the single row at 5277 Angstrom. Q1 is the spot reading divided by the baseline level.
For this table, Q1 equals 0.86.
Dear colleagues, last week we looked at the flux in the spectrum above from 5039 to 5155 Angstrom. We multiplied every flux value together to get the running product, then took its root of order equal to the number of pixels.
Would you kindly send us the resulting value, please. 6.72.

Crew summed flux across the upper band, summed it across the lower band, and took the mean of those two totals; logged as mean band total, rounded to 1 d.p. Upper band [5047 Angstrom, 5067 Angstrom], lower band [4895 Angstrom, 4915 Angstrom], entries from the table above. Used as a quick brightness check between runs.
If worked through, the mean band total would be 34.2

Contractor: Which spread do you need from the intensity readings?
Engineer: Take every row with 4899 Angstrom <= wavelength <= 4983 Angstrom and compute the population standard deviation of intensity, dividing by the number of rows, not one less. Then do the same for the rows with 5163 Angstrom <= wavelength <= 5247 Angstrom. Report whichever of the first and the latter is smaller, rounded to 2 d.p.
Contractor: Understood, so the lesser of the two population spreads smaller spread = 0.51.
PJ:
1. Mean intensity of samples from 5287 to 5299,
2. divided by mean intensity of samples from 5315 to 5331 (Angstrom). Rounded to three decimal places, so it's 1.035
